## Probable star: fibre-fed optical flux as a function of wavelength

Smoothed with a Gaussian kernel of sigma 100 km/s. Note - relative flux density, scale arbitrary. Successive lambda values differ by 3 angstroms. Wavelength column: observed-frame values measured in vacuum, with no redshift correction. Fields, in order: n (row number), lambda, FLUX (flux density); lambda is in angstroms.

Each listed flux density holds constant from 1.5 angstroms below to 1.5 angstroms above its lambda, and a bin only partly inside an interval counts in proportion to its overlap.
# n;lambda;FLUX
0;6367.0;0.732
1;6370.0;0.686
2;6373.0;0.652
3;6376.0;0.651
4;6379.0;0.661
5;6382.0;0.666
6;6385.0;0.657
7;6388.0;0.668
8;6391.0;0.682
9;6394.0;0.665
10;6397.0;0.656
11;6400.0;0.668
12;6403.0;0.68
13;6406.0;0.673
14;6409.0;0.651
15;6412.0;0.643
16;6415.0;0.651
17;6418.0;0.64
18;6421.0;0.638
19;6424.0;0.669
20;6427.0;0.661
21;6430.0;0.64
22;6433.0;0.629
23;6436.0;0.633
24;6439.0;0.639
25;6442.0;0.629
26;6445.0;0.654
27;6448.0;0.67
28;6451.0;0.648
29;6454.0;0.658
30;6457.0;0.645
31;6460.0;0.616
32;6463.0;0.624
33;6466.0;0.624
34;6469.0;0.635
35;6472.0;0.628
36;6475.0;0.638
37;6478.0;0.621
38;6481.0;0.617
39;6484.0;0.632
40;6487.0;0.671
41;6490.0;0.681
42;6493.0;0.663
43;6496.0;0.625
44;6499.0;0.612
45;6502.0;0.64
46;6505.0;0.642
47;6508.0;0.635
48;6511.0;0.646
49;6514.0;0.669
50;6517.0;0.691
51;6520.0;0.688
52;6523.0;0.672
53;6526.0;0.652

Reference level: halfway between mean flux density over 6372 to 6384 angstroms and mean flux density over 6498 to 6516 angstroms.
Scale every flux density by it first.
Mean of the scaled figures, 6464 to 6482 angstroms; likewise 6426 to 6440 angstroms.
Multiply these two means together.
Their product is 0.95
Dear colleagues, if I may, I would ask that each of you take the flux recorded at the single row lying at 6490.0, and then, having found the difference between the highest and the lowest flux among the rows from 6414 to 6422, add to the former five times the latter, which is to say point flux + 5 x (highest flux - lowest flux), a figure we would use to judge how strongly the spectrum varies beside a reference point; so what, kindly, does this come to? 0.746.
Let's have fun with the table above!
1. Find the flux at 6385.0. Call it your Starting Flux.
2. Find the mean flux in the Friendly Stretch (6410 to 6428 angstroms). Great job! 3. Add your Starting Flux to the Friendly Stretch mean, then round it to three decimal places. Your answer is 1.307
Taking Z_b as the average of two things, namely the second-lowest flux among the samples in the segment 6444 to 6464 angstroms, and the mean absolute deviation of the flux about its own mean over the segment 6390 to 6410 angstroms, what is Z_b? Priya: 0.317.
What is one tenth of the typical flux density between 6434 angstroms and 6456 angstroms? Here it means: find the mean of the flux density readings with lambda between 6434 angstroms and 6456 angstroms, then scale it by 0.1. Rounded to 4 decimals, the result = 0.0647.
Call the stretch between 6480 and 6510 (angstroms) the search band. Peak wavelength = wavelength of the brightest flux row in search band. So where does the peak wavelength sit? 6490.0 angstroms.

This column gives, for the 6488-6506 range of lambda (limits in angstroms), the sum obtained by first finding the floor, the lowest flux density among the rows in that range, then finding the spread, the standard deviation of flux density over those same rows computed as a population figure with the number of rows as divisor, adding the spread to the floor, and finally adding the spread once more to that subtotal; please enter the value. 0.658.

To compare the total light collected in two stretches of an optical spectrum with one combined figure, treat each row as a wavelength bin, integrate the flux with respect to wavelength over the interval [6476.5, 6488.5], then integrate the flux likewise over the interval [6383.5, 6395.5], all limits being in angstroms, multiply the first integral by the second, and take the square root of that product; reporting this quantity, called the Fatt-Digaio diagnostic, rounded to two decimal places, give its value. 7.82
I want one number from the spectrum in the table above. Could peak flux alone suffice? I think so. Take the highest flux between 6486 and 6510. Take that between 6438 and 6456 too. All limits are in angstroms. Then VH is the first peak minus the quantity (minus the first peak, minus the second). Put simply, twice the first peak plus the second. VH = 2.03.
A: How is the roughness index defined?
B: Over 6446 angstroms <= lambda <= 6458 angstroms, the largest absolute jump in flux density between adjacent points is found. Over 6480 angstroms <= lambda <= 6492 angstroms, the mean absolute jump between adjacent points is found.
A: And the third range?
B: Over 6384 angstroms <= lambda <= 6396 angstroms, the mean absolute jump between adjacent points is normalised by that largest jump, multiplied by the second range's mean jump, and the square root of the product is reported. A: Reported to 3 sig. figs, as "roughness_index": 0.117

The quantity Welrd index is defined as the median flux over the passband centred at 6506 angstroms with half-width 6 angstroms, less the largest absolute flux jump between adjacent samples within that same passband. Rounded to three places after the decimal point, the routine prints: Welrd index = 0.630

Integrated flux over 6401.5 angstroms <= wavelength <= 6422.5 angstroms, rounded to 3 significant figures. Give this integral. 13.7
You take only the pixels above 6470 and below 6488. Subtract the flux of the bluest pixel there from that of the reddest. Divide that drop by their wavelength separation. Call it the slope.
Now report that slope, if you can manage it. 0.003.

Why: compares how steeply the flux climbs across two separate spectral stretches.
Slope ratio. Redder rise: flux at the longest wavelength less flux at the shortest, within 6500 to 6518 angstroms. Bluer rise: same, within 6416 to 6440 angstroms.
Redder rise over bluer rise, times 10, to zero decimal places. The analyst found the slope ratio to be -510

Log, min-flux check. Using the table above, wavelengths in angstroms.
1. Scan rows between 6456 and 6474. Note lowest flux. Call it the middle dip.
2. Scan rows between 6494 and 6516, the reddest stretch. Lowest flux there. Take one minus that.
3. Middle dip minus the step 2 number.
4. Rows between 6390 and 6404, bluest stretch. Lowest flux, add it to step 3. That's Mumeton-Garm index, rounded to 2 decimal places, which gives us 0.88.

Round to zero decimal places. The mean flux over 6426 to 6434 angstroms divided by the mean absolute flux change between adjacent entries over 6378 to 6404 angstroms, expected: 58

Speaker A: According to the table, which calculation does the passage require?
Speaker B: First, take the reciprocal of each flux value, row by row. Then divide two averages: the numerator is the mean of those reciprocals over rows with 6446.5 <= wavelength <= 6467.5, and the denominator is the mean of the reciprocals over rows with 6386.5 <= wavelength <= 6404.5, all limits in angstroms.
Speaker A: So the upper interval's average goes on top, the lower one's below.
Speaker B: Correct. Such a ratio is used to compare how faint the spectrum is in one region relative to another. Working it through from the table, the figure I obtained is 1.05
